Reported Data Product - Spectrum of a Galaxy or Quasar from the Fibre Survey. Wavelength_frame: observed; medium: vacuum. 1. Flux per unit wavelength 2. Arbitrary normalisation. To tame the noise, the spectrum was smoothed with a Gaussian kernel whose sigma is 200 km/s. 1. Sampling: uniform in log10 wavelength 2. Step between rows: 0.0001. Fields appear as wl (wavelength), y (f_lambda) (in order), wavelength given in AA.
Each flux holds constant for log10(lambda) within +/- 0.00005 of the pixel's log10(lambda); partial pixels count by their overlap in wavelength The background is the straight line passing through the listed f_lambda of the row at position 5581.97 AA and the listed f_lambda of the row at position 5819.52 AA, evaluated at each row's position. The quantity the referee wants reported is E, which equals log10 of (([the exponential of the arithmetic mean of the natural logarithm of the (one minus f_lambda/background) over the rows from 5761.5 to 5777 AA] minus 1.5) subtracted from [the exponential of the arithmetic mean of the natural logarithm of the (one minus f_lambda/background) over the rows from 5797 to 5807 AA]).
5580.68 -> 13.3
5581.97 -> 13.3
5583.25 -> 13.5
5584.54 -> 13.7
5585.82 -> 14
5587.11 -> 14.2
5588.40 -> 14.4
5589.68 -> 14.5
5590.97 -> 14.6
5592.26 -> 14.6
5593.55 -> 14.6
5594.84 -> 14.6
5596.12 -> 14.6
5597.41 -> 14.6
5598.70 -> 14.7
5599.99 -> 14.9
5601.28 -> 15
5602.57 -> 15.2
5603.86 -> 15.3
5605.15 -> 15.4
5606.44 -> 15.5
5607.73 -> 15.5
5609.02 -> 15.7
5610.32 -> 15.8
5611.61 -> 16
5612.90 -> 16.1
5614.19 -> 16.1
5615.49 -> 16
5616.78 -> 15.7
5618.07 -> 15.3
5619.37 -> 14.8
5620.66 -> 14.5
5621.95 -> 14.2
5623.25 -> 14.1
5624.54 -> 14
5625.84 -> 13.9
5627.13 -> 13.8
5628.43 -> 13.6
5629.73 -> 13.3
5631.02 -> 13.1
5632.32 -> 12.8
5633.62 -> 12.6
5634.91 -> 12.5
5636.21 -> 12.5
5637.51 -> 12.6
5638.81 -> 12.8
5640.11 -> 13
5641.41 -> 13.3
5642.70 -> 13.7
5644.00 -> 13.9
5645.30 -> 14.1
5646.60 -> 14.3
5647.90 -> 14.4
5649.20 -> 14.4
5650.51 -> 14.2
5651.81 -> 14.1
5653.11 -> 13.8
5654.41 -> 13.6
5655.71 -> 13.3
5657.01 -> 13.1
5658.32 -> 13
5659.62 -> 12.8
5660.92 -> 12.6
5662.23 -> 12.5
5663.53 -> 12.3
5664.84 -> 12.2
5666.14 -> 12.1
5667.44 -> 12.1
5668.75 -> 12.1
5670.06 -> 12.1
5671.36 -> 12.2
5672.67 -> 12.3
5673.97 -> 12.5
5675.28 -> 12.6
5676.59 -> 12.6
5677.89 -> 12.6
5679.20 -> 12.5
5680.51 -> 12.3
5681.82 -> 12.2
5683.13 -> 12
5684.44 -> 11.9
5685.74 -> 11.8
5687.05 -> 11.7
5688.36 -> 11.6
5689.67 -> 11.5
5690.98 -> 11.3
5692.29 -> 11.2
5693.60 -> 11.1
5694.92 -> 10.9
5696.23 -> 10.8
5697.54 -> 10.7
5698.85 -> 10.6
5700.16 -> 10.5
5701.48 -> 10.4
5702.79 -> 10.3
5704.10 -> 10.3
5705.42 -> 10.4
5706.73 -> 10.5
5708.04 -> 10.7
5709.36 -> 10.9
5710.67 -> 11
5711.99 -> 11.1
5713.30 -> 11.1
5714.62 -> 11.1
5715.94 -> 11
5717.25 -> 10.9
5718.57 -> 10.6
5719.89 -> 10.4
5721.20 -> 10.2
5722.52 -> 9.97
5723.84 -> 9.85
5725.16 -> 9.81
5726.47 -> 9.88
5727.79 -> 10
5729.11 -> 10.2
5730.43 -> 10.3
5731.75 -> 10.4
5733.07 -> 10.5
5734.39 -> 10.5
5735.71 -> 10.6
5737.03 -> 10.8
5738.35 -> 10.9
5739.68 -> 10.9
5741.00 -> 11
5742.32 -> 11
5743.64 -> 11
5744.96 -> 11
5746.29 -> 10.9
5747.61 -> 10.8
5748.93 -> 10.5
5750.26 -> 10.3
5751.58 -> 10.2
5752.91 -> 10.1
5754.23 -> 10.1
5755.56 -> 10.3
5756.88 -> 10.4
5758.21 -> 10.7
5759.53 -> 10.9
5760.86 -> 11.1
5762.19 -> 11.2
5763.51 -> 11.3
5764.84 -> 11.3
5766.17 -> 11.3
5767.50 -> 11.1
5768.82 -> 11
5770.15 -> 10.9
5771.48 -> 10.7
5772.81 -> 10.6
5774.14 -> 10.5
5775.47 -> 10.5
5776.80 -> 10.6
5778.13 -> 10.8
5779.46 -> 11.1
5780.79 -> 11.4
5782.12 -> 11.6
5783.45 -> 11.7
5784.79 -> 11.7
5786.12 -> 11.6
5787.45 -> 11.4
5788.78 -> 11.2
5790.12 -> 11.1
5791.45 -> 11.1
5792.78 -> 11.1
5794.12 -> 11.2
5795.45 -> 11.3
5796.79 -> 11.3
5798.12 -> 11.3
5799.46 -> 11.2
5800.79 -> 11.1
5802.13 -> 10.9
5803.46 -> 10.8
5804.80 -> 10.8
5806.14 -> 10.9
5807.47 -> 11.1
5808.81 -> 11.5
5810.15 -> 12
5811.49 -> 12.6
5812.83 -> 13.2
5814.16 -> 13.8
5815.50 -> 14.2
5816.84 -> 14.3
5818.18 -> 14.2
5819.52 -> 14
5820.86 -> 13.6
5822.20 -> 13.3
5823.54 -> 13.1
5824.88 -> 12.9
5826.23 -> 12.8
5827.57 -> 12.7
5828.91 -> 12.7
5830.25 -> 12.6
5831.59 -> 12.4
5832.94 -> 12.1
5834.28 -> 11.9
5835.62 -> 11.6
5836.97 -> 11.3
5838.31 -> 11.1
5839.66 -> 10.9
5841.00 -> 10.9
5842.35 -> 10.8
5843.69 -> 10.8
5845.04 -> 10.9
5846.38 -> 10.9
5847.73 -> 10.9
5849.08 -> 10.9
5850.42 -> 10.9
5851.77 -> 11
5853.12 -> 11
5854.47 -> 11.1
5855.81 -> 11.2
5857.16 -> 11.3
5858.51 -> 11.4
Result 0.176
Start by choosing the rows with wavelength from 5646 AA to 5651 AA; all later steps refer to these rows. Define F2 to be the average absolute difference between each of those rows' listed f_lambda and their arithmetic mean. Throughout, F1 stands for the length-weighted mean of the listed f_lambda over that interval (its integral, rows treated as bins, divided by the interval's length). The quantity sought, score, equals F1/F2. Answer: 191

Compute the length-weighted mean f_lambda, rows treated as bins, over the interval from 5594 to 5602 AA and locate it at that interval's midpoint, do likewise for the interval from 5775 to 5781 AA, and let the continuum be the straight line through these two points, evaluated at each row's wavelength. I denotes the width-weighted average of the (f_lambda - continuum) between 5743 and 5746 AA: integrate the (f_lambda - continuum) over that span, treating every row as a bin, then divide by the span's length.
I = -0.6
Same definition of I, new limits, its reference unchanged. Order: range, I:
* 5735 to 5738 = -1.0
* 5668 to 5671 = -1.1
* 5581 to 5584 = -1.7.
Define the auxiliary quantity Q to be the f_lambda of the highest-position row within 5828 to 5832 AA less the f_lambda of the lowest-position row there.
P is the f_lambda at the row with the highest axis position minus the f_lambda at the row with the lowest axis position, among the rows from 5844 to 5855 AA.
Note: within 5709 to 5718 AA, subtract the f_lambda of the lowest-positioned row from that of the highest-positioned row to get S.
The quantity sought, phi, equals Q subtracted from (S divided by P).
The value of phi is 0.3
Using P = 0.2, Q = -0.3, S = 0.0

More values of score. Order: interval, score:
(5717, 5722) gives 47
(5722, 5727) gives 208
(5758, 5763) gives 63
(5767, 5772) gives 88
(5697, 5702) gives 105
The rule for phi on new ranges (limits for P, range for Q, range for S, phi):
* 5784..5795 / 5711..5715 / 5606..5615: -1.2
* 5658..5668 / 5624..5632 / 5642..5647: 0.2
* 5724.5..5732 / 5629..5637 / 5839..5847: 0.8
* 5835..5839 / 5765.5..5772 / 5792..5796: 0.2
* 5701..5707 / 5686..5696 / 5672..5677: 3.8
